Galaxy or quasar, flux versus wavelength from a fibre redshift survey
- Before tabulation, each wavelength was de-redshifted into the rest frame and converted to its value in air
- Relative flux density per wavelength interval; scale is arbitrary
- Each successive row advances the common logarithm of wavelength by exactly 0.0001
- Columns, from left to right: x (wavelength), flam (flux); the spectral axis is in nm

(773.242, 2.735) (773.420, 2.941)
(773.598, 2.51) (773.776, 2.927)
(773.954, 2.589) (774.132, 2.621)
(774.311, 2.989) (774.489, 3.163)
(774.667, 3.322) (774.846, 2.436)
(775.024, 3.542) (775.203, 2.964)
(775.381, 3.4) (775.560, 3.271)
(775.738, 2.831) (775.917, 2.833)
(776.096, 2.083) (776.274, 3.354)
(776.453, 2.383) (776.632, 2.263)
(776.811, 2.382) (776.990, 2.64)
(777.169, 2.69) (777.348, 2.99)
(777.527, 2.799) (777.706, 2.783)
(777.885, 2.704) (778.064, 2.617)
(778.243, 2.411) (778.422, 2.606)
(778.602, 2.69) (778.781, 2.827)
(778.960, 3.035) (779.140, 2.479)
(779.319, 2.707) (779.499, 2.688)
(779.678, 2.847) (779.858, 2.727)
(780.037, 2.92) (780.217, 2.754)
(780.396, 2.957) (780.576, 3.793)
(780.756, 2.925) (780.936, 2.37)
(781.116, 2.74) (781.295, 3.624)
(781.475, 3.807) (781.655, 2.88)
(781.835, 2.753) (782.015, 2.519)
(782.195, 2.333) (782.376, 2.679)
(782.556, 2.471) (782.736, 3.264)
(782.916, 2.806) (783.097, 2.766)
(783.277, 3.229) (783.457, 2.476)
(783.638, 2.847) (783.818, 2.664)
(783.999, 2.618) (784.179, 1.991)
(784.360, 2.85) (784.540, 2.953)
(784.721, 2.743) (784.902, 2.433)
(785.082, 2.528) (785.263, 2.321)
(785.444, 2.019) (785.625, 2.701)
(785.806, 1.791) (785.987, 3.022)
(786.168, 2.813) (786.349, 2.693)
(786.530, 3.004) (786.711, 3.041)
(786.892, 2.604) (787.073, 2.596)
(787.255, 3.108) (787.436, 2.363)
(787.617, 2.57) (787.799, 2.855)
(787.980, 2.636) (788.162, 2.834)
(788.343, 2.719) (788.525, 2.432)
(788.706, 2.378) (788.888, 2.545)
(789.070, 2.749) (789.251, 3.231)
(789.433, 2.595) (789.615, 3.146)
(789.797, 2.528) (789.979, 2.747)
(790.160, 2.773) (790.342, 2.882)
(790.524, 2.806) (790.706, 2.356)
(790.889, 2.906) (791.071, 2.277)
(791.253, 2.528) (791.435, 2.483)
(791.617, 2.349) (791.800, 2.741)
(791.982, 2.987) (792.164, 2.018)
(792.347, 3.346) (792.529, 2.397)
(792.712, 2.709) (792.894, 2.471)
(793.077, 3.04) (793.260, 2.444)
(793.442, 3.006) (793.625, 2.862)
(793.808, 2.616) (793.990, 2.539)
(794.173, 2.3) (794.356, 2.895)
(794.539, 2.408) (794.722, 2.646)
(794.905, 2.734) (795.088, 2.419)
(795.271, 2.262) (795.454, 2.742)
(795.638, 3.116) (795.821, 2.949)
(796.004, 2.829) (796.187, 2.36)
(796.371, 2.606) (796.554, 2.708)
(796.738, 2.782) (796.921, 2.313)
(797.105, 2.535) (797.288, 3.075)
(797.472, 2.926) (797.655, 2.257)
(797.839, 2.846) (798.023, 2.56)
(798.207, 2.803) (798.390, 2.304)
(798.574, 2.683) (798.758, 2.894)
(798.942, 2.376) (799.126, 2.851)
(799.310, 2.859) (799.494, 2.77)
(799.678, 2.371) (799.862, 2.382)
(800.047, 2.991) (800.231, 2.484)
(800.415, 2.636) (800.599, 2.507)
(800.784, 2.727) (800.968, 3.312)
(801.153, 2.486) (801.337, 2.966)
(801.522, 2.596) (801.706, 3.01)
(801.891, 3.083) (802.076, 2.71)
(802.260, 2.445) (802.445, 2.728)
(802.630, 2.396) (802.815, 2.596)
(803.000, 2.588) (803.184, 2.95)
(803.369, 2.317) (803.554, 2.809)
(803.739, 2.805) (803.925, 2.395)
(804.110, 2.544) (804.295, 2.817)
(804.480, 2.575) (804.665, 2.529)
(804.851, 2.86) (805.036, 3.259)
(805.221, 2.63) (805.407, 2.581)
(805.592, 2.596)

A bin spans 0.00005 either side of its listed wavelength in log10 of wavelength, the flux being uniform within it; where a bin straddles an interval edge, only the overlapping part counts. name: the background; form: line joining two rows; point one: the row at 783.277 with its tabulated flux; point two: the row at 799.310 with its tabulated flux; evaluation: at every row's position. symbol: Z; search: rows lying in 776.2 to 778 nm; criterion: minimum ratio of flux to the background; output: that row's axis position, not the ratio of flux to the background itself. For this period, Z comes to 776.632 nm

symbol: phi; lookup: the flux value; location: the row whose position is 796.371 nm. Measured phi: 2.606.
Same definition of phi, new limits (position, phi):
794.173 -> 2.3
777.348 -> 2.99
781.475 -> 3.807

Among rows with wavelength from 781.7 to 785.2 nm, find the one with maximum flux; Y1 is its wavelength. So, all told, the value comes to 782.736 nm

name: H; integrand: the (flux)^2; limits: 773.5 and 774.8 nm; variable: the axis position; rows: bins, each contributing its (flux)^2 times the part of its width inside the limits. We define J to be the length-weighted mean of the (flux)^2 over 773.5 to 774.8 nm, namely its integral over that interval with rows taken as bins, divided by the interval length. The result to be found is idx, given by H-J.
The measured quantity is 2.48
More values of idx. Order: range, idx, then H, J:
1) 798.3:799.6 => 2.16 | 9.4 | 7.20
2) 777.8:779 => 1.45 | 8.7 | 7.24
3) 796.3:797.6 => 2.20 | 9.5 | 7.33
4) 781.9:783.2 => 2.21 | 9.6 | 7.36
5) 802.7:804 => 2.10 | 9.1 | 6.99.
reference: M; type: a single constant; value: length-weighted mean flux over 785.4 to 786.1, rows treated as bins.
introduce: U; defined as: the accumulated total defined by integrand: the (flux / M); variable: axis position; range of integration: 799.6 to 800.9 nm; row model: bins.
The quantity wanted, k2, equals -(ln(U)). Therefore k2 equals -0.33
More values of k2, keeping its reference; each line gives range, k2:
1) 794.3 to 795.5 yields -0.24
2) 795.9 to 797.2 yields -0.33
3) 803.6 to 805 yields -0.44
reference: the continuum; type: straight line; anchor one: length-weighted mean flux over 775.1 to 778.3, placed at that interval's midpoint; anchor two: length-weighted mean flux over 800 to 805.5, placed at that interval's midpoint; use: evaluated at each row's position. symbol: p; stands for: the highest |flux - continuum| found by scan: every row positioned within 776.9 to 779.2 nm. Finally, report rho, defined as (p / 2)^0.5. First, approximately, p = 0.34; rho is 0.41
